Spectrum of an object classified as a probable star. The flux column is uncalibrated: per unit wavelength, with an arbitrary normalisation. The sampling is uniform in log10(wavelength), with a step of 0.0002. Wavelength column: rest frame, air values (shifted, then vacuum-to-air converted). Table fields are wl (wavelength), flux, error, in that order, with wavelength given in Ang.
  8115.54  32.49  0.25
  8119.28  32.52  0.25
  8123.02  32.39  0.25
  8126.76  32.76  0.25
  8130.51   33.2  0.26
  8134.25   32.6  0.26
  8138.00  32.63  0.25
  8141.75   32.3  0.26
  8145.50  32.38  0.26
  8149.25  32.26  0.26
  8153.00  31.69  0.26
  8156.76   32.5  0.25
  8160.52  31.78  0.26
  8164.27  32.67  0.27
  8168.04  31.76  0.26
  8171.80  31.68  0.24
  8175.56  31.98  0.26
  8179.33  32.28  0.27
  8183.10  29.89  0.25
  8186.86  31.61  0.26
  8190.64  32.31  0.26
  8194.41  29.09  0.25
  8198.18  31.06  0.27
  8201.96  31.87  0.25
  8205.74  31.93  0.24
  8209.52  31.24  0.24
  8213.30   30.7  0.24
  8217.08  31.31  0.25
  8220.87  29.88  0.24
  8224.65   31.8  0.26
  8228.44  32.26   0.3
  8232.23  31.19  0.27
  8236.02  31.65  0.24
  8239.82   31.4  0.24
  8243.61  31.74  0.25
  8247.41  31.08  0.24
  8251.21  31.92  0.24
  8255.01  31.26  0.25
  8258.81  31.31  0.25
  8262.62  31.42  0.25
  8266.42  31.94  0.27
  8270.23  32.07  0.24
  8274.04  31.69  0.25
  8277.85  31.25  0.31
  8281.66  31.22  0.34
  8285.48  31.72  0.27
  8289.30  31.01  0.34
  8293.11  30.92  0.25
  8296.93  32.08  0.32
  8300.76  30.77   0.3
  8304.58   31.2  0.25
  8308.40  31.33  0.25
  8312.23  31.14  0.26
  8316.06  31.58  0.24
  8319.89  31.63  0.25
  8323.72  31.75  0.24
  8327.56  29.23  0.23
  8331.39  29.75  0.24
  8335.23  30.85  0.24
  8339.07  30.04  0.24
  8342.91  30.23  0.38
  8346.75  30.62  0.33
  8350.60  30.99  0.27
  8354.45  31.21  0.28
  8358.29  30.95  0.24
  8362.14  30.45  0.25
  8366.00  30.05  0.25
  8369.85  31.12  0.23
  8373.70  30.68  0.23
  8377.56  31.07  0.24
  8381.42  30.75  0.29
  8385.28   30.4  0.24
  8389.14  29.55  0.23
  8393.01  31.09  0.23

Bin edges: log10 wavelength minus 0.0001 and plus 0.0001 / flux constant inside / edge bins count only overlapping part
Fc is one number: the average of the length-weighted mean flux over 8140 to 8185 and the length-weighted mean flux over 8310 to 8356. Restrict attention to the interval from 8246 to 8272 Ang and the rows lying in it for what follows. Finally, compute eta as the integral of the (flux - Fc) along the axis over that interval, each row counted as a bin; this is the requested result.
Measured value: 6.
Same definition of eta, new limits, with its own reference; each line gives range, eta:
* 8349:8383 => -18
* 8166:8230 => -1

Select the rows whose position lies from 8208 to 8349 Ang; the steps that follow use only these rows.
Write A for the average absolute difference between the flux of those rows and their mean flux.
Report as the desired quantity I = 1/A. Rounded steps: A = 0.50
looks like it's 2.0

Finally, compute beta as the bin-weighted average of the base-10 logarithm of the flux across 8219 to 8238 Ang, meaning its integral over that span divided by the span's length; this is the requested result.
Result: 1.50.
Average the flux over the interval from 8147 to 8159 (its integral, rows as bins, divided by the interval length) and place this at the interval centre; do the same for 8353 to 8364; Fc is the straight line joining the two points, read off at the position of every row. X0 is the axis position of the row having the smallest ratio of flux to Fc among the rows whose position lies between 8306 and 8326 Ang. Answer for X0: 8312.23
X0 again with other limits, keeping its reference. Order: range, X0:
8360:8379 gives 8366.00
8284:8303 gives 8300.76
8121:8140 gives 8123.02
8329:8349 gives 8331.39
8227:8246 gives 8232.23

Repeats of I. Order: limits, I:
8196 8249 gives 2.3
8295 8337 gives 1.6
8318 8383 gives 2.0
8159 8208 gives 1.4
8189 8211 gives 1.3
